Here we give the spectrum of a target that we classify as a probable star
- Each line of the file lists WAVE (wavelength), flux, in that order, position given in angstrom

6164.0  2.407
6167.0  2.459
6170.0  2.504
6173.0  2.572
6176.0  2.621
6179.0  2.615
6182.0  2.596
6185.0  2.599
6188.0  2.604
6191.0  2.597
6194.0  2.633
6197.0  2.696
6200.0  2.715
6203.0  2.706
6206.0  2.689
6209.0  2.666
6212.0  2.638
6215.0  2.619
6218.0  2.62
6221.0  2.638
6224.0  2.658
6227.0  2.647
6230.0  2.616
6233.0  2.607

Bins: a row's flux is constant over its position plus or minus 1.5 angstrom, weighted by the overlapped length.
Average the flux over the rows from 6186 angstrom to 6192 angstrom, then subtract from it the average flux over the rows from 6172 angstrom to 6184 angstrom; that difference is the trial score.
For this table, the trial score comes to 0.00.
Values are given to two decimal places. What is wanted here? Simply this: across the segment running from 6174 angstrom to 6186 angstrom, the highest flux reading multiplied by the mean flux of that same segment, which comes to 6.83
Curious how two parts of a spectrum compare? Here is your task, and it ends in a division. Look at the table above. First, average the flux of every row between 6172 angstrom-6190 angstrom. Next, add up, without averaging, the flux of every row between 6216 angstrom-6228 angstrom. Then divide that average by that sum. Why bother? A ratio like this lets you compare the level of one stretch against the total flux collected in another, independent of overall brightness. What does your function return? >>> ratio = 0.25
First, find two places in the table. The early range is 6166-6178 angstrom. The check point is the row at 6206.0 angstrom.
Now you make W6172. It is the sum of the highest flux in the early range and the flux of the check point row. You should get 5.31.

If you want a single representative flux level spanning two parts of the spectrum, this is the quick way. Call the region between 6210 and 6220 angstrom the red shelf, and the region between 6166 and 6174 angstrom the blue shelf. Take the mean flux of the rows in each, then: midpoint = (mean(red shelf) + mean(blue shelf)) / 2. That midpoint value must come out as 2.57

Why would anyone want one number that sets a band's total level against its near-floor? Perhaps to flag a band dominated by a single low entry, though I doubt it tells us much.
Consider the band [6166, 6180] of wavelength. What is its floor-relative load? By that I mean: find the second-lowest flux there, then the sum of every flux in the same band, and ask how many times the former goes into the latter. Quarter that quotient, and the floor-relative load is 1.28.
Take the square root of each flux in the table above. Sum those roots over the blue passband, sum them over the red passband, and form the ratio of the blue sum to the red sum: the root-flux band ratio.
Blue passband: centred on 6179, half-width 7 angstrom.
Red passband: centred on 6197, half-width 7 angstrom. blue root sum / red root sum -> 0.99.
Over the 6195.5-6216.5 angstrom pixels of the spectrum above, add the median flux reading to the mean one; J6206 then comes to 5.36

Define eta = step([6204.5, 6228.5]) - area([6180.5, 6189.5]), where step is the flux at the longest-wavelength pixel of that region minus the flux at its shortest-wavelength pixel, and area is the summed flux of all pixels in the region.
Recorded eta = -7.8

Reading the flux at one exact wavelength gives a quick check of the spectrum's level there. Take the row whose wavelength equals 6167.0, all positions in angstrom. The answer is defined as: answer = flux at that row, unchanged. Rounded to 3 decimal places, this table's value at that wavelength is 2.459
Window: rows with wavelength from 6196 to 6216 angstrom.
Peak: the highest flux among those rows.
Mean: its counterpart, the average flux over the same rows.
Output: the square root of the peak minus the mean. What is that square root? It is 0.20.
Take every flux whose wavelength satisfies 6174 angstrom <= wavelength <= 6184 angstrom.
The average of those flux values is 2.61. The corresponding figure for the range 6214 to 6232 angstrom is 2.63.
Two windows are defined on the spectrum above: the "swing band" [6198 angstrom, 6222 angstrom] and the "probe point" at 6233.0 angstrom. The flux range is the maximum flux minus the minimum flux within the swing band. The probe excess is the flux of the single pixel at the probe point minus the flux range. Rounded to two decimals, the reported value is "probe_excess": 2.51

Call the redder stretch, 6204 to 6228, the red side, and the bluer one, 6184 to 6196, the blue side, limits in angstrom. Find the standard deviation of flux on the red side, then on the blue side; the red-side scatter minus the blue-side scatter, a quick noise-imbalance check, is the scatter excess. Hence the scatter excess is 0.01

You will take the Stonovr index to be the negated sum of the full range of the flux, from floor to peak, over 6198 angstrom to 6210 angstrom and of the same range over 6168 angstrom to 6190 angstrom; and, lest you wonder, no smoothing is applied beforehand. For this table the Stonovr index -0.17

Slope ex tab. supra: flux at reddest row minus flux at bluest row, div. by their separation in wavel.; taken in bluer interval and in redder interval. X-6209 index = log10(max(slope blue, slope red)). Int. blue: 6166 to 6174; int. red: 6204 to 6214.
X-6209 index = -1.7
